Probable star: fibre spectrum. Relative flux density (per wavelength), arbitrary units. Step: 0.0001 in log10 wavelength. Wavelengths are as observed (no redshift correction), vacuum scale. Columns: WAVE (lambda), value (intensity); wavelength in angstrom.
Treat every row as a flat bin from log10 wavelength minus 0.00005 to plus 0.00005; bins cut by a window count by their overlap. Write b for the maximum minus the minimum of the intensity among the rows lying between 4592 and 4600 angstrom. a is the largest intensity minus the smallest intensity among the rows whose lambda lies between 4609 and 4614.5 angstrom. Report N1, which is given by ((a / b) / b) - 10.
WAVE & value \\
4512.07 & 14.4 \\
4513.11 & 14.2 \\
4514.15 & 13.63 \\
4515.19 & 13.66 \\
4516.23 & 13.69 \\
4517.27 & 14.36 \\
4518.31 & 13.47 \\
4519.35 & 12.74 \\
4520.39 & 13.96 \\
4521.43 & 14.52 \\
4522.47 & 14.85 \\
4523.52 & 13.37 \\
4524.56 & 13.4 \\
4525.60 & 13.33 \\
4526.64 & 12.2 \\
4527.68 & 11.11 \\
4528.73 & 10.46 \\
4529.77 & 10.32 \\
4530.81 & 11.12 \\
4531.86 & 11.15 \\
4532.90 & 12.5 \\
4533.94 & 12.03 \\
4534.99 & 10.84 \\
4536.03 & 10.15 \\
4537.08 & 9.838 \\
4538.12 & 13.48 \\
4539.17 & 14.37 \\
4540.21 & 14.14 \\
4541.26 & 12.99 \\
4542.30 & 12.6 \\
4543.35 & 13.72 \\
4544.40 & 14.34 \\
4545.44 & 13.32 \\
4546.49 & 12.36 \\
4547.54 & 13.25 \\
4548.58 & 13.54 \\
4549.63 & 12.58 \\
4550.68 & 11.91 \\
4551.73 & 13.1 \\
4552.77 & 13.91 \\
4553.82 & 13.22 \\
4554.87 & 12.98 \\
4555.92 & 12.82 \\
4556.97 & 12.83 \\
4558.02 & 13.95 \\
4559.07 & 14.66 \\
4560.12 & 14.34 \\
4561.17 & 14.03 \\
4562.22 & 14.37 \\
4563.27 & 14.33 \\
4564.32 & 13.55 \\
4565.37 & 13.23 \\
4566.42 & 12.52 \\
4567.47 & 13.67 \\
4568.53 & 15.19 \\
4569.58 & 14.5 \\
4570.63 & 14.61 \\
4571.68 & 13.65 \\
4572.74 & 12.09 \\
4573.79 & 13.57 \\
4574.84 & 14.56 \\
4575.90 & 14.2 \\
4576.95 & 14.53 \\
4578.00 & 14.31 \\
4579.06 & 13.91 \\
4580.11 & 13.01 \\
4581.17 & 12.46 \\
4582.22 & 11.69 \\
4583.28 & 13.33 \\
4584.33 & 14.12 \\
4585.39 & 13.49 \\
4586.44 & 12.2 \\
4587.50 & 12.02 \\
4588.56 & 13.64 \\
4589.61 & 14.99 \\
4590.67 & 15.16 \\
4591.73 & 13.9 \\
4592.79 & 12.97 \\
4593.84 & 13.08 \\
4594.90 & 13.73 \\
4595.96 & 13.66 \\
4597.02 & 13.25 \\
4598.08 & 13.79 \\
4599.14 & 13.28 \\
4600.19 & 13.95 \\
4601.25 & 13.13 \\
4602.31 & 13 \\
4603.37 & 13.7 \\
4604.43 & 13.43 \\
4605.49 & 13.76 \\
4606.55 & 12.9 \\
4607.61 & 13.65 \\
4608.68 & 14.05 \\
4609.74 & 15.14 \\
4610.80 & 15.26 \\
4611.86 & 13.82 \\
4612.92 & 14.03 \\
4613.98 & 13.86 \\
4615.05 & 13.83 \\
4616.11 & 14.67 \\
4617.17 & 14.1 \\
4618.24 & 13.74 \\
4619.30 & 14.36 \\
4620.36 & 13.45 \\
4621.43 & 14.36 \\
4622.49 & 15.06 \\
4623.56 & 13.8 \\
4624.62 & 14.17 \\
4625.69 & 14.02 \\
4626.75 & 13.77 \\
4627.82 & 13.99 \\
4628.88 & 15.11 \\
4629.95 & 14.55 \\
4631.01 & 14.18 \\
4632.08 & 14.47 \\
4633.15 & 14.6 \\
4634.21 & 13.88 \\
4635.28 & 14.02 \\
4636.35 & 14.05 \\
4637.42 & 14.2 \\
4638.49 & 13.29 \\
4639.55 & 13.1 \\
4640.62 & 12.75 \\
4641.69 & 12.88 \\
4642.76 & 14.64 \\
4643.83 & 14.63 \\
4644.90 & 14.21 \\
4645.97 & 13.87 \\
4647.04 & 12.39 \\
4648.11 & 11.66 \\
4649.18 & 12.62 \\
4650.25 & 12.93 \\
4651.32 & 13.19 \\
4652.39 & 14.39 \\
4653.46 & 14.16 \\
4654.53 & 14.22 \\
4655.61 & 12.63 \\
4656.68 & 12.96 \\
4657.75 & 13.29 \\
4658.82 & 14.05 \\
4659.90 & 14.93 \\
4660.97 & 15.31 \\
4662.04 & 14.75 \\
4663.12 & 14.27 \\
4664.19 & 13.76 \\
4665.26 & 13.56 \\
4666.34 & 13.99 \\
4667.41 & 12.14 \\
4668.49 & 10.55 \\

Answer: -7.9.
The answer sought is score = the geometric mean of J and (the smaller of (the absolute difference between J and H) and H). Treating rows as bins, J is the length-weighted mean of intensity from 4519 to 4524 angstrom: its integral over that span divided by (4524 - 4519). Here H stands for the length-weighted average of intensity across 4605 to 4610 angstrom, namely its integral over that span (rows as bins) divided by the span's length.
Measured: 1.2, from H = 13.8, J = 13.9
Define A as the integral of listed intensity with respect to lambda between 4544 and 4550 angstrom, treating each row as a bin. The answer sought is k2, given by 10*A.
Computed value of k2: 794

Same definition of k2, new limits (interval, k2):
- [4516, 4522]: 829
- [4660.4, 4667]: 941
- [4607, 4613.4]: 916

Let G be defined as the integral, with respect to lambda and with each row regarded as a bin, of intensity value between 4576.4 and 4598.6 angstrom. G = 299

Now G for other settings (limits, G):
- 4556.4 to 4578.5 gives 308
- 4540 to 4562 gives 294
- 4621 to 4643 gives 309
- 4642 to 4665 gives 316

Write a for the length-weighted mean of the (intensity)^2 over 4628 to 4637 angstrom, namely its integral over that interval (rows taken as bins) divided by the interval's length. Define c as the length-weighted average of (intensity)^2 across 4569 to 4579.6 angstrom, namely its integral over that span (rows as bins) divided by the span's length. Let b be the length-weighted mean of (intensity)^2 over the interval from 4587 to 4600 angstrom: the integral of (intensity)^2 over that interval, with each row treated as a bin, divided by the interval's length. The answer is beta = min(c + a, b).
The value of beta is 187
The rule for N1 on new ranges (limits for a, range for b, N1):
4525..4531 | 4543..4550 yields -9.2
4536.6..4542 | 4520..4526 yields -8.0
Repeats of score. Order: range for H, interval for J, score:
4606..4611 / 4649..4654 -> 2.8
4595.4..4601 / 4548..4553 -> 2.8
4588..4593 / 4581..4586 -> 3.8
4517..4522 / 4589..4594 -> 2.0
